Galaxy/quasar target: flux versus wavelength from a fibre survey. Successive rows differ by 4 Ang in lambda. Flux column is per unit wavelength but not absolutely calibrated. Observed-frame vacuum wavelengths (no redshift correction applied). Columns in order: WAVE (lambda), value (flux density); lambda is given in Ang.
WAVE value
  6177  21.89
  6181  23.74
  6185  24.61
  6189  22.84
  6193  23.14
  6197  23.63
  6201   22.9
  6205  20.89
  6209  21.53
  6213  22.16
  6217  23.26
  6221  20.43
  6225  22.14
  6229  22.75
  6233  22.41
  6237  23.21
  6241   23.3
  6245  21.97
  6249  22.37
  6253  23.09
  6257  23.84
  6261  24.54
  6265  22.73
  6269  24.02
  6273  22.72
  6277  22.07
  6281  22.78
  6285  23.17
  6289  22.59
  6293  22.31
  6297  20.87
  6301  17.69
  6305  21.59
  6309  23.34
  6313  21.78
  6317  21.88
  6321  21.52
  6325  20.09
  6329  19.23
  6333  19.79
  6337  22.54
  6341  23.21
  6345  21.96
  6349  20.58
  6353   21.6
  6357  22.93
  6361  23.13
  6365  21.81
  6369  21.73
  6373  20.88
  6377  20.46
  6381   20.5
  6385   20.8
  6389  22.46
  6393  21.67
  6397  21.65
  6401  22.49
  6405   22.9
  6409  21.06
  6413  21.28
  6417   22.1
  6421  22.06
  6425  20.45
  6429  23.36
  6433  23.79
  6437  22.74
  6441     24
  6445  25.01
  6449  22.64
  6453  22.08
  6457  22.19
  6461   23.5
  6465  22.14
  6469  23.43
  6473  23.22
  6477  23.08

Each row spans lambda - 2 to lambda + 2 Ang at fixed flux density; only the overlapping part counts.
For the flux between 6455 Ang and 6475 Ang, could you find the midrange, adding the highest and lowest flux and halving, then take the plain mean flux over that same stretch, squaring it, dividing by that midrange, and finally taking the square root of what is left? 4.79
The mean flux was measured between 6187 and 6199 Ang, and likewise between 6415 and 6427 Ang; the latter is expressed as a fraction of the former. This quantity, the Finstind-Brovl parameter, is 0.93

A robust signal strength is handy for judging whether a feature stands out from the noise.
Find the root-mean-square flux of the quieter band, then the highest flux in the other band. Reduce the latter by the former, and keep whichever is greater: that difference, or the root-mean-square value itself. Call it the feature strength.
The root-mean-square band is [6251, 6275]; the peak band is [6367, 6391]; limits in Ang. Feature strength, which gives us 23.5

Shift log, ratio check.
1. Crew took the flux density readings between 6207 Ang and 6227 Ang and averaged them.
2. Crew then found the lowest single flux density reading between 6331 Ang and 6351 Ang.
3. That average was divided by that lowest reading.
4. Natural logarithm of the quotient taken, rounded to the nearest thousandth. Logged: 0.101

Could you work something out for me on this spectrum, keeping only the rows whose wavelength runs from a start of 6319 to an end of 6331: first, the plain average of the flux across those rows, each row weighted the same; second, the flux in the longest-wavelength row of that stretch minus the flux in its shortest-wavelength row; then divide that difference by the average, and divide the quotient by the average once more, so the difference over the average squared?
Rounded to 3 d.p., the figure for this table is -0.006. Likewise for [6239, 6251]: -0.002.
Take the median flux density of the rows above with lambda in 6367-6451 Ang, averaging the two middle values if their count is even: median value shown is 22.1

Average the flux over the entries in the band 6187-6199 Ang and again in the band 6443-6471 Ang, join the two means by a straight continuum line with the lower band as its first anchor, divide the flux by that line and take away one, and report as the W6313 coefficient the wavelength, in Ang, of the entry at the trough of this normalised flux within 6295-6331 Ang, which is 6301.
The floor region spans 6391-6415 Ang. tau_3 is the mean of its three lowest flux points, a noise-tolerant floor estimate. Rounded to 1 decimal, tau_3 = 21.3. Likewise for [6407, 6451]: 20.9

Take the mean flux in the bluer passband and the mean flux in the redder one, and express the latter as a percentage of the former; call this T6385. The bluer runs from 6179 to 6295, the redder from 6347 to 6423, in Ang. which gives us 95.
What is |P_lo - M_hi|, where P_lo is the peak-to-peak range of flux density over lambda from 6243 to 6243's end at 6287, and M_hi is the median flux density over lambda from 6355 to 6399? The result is 19.1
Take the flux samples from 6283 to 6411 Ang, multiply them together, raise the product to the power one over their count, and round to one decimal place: 21.5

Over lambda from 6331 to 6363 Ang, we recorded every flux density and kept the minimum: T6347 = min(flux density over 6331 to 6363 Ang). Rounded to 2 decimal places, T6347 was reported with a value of 19.79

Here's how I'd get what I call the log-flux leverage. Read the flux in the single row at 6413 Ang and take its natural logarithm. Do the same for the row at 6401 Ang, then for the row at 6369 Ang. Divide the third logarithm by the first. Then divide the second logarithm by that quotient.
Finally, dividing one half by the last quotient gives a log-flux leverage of 0.162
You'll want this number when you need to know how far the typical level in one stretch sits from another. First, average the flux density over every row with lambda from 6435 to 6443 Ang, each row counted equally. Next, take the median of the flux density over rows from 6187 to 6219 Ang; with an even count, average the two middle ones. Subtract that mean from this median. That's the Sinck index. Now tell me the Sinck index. -0.50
